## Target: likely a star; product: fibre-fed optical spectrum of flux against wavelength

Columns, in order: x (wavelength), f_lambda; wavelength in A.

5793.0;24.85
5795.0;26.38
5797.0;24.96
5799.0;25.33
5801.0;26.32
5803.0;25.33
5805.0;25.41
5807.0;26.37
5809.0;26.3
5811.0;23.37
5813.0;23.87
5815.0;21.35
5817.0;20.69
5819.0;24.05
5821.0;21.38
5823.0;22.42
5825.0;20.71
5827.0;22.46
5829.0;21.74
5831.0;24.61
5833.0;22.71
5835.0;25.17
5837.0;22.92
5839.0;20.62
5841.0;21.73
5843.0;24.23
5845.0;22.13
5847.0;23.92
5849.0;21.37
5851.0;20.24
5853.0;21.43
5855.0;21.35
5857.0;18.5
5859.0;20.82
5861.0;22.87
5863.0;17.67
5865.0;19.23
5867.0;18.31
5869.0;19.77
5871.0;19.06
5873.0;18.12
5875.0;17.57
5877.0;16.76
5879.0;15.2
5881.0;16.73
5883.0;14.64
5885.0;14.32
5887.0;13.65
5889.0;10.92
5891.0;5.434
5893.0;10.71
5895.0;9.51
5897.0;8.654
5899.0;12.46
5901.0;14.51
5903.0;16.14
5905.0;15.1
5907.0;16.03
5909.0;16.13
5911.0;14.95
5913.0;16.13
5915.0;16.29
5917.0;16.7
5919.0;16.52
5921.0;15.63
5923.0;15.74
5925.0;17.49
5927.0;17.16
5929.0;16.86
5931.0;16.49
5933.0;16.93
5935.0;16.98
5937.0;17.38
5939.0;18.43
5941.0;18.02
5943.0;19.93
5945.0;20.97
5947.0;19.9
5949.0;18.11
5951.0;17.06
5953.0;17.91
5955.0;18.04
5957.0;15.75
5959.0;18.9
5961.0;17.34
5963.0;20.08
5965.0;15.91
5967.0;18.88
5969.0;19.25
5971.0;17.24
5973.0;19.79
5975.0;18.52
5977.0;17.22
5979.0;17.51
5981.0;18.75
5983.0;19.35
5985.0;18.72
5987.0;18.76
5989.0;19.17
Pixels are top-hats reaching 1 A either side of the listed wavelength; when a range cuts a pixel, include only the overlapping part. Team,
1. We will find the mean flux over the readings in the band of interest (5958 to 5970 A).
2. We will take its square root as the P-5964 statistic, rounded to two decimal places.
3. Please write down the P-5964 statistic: 4.29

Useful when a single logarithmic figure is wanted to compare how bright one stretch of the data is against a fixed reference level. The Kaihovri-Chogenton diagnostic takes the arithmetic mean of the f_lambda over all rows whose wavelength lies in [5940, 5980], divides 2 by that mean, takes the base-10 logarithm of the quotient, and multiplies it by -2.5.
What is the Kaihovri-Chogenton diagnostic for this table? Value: 2.4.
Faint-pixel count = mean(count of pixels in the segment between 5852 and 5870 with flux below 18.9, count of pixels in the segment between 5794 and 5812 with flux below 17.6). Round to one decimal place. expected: 1.5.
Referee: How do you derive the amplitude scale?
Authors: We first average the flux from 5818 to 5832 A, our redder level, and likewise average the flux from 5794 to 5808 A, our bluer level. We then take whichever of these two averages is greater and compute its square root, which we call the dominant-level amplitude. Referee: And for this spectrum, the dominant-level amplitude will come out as 5.1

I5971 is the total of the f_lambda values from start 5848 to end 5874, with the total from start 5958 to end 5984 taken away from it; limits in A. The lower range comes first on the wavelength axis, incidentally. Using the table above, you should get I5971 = 20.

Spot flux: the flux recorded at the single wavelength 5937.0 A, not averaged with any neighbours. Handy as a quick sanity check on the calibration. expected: 17.38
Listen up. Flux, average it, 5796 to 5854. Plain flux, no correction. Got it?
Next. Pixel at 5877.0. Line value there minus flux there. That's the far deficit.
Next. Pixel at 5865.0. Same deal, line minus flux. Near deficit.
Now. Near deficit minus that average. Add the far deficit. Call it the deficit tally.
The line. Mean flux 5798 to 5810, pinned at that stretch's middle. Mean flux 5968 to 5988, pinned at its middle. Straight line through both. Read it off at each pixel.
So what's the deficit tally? -13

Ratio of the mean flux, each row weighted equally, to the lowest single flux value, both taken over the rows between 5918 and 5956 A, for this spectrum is 1.13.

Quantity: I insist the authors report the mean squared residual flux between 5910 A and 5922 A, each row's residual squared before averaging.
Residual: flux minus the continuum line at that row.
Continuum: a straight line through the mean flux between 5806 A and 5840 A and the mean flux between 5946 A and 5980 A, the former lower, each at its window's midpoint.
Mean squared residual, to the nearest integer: 14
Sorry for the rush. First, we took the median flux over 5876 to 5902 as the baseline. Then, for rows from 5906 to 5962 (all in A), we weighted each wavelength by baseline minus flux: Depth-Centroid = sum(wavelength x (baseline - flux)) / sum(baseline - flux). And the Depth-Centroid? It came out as 5937.7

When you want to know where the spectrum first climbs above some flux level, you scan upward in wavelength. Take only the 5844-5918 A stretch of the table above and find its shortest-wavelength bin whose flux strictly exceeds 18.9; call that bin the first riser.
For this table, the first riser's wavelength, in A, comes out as 5845.0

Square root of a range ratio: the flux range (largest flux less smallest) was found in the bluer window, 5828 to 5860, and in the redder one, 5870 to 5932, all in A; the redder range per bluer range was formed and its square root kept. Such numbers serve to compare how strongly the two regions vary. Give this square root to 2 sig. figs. 1.4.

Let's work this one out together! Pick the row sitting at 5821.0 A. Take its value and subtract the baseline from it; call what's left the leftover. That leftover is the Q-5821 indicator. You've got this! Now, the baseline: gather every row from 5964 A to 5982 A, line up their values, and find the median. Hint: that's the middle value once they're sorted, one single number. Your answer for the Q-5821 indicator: 3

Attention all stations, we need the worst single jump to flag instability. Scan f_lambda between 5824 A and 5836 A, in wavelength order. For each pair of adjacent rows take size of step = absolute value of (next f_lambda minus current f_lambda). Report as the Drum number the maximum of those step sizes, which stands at 2.9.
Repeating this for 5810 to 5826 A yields 3.4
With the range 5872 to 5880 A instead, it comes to 1.6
